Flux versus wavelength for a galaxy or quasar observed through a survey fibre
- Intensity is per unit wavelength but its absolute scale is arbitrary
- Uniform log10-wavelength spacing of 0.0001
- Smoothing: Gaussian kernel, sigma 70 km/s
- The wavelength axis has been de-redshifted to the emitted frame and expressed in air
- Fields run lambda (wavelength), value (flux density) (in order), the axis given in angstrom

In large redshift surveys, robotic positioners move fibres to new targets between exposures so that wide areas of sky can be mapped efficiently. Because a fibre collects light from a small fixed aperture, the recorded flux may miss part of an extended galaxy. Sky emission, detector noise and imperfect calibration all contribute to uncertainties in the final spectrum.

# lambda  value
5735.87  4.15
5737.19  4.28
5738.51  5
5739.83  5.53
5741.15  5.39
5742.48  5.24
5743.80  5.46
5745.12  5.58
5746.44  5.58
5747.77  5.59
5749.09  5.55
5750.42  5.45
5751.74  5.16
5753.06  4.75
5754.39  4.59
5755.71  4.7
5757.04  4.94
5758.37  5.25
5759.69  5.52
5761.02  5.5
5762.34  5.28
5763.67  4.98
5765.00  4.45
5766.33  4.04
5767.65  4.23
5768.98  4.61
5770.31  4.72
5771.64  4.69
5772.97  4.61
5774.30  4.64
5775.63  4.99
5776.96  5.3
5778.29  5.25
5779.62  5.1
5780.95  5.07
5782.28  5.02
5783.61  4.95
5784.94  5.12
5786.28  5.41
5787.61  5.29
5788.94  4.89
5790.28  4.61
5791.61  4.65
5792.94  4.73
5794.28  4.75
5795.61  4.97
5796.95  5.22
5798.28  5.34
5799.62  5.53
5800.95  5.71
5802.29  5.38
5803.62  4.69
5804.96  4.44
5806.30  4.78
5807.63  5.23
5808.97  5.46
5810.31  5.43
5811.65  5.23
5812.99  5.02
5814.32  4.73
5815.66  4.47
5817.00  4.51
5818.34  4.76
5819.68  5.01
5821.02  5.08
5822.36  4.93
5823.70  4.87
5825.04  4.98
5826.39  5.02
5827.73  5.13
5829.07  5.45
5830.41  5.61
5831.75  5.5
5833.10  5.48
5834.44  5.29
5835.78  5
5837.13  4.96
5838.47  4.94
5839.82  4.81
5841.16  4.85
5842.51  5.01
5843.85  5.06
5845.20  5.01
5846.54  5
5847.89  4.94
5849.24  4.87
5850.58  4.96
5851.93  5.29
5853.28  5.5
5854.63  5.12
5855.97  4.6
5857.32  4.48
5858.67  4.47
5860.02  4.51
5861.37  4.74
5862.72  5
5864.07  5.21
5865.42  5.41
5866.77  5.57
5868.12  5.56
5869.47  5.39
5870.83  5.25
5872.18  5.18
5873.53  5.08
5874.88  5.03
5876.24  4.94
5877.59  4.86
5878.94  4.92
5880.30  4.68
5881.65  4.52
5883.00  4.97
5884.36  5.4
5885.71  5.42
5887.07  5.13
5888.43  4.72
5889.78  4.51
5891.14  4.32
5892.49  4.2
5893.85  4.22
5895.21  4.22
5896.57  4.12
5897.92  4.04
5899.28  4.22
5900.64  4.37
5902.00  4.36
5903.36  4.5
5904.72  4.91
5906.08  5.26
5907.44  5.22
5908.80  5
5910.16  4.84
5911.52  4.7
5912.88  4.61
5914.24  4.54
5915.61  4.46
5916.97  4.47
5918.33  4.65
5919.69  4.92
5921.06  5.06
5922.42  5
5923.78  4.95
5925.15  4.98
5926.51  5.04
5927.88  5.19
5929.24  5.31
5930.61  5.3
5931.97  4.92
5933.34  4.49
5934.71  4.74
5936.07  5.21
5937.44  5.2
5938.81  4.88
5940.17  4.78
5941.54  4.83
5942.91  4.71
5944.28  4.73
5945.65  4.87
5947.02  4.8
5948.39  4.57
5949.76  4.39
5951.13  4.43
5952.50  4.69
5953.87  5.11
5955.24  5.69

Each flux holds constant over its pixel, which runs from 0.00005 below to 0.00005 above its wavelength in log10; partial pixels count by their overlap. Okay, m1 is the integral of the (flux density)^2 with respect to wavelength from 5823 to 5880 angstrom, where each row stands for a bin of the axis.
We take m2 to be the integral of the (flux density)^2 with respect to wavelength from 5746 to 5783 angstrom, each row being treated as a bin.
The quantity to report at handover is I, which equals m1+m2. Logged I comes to 2391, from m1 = 1467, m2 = 924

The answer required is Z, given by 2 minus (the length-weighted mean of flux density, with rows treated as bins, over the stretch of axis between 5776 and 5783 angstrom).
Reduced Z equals -3.14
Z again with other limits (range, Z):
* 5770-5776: -2.72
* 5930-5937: -2.94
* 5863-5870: -3.41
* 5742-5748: -3.49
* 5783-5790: -3.10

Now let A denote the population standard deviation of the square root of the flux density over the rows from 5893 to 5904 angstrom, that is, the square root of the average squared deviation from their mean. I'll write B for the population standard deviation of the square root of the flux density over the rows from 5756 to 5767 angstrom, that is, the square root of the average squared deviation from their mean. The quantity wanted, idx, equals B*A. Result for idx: 0.0037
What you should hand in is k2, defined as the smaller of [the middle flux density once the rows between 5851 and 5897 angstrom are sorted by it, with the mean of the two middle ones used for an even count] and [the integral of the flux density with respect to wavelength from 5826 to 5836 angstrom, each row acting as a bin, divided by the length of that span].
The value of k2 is 5.0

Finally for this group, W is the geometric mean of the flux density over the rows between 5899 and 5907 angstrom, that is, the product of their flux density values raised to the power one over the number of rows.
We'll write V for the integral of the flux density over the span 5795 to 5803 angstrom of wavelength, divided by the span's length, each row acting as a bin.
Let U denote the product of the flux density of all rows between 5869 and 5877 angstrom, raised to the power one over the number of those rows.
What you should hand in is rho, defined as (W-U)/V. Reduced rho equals -0.10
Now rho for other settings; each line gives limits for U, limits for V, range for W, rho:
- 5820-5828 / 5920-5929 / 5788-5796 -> -0.05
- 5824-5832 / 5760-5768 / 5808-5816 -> -0.05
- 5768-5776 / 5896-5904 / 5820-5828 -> 0.07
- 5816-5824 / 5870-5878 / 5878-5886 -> 0.02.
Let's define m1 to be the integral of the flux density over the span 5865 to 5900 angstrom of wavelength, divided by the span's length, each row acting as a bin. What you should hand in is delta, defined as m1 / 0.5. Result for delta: 9.7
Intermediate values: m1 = 4.84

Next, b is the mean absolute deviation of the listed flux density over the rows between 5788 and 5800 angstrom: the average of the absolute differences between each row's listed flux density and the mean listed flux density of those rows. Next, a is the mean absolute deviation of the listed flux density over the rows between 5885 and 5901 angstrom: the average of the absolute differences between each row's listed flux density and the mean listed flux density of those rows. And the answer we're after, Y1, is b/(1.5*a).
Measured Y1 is 0.55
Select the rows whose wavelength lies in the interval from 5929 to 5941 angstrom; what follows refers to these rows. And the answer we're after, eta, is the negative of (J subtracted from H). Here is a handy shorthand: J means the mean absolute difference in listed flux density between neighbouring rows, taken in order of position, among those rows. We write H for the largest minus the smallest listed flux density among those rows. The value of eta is -0.57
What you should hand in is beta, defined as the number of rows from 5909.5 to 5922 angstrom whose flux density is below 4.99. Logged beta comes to 8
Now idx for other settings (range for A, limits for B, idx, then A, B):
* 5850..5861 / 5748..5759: 0.0064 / 0.086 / 0.074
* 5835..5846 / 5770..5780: 0.0011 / 0.018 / 0.059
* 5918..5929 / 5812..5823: 0.0016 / 0.033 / 0.050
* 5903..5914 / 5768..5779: 0.0035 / 0.058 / 0.061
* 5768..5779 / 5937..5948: 0.0020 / 0.061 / 0.032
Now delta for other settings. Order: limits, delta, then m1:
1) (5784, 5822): 10.0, 5.01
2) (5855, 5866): 9.6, 4.81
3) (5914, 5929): 9.7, 4.86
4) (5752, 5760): 9.9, 4.94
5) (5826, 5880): 10.1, 5.07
